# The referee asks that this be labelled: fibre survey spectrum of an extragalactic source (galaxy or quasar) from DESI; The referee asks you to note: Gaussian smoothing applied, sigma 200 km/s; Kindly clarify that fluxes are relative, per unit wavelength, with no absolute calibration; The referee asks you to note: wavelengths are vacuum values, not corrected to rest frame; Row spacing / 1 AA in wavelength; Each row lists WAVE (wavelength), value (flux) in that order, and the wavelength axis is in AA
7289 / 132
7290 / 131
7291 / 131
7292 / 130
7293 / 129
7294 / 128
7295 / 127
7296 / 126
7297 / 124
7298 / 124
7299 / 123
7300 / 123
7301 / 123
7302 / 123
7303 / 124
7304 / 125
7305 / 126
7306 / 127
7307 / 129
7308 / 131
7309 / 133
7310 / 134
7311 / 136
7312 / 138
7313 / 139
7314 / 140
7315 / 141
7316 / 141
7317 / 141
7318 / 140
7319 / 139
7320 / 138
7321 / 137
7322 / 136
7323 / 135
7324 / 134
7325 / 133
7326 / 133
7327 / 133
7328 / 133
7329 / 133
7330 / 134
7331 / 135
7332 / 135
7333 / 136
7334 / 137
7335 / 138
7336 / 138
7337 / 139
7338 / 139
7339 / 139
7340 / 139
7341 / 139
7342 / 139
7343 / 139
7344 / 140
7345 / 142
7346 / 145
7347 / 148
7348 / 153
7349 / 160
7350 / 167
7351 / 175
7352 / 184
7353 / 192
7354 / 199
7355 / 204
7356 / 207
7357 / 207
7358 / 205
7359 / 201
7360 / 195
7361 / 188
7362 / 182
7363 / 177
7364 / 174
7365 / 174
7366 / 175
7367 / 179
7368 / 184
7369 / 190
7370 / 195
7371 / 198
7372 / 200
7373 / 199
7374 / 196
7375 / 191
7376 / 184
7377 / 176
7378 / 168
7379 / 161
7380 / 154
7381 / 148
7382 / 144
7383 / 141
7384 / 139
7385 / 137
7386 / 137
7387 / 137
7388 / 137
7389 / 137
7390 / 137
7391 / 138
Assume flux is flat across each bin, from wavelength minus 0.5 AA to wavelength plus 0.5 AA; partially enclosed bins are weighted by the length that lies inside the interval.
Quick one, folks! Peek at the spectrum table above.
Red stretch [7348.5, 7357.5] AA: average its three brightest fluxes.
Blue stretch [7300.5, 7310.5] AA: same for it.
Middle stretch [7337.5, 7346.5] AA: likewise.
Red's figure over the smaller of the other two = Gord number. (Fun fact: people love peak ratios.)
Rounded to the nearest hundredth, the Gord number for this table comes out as 1.55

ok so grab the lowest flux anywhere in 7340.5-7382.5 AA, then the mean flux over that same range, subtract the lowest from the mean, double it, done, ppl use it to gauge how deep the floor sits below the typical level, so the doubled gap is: 73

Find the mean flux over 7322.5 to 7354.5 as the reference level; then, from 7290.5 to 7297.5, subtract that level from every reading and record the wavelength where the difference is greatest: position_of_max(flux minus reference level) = 7291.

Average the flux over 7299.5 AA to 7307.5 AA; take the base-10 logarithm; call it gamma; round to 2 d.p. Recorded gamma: 2.10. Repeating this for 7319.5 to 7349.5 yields 2.14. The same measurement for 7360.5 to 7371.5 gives 2.26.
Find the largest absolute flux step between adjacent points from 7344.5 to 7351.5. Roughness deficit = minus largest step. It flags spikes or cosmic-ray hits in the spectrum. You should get -8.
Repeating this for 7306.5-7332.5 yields -2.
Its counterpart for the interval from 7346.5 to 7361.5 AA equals -9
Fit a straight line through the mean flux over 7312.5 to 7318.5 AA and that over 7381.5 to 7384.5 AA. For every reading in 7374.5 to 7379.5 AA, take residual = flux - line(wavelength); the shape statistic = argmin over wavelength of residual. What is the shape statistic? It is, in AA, 7379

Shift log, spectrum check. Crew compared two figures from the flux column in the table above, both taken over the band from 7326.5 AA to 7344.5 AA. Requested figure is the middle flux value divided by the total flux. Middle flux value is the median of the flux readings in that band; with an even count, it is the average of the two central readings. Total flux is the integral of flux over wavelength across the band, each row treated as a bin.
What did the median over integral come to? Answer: 0.0560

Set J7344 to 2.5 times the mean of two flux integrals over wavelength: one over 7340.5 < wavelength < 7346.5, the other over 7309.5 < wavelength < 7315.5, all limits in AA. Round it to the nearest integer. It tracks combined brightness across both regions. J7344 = 2090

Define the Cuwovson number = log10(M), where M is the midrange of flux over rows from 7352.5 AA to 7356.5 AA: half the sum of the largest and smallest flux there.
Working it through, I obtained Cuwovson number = 2.30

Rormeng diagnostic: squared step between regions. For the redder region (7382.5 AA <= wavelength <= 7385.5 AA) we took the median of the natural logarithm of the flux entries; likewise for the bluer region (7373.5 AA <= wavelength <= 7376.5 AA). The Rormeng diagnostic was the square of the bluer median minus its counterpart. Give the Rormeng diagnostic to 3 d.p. 0.101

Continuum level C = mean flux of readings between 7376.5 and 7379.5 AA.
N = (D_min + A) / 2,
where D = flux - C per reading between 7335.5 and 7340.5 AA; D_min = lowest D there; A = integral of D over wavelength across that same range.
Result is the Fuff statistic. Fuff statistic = -89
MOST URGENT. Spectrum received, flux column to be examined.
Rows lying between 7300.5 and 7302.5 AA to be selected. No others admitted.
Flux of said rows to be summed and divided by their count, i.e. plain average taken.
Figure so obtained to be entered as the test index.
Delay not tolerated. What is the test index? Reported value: 123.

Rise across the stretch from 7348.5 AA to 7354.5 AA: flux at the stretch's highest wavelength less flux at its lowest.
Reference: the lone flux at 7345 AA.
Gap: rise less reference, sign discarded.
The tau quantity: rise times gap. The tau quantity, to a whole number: 4017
